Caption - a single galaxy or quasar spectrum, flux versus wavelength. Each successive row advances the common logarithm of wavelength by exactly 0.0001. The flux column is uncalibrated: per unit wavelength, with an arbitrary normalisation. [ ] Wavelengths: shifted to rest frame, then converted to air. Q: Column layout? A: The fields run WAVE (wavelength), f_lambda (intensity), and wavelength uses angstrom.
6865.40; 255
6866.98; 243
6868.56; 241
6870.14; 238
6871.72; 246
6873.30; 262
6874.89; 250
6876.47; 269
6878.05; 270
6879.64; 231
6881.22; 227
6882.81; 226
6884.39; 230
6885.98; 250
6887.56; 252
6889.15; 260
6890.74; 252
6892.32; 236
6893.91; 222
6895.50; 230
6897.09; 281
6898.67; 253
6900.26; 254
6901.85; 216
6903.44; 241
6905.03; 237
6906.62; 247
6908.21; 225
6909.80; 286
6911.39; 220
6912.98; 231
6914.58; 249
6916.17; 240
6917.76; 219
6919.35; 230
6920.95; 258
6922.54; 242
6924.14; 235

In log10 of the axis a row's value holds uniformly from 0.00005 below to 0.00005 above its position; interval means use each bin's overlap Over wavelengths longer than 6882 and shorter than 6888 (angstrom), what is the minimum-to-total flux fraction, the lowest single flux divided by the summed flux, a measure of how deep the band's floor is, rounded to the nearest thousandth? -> 0.236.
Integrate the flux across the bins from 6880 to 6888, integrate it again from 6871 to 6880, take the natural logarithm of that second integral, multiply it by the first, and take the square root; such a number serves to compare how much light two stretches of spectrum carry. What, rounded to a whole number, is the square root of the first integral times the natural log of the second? 121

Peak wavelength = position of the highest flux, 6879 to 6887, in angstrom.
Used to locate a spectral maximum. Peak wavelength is 6885.98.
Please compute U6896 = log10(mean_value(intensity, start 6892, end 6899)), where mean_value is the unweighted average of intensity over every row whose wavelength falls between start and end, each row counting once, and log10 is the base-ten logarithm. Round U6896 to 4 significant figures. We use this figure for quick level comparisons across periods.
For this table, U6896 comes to 2.388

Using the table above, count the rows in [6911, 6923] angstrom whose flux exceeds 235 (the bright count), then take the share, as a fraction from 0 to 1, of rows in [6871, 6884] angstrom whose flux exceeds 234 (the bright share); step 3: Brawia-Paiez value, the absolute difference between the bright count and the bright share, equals 3.4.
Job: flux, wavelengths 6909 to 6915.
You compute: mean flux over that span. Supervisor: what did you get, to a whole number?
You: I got 246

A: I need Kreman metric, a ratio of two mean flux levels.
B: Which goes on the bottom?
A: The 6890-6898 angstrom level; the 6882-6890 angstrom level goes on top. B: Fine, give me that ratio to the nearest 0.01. 1.00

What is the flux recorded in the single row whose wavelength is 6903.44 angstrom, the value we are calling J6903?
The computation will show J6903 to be 241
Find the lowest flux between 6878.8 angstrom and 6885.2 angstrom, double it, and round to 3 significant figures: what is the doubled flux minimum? 452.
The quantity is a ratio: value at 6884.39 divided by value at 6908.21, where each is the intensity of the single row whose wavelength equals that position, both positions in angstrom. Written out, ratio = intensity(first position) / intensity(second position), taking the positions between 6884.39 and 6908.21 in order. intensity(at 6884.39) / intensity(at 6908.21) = 1.02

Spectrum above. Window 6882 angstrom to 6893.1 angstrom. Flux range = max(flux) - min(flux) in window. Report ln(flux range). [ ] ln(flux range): 3.53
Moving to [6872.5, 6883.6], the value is 3.78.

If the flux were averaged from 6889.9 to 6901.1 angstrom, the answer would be 247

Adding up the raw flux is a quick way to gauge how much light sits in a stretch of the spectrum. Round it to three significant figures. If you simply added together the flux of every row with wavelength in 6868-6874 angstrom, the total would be 987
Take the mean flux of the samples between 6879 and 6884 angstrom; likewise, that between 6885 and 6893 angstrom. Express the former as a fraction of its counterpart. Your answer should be 0.91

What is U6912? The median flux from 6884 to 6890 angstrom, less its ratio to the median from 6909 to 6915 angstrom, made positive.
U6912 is 250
